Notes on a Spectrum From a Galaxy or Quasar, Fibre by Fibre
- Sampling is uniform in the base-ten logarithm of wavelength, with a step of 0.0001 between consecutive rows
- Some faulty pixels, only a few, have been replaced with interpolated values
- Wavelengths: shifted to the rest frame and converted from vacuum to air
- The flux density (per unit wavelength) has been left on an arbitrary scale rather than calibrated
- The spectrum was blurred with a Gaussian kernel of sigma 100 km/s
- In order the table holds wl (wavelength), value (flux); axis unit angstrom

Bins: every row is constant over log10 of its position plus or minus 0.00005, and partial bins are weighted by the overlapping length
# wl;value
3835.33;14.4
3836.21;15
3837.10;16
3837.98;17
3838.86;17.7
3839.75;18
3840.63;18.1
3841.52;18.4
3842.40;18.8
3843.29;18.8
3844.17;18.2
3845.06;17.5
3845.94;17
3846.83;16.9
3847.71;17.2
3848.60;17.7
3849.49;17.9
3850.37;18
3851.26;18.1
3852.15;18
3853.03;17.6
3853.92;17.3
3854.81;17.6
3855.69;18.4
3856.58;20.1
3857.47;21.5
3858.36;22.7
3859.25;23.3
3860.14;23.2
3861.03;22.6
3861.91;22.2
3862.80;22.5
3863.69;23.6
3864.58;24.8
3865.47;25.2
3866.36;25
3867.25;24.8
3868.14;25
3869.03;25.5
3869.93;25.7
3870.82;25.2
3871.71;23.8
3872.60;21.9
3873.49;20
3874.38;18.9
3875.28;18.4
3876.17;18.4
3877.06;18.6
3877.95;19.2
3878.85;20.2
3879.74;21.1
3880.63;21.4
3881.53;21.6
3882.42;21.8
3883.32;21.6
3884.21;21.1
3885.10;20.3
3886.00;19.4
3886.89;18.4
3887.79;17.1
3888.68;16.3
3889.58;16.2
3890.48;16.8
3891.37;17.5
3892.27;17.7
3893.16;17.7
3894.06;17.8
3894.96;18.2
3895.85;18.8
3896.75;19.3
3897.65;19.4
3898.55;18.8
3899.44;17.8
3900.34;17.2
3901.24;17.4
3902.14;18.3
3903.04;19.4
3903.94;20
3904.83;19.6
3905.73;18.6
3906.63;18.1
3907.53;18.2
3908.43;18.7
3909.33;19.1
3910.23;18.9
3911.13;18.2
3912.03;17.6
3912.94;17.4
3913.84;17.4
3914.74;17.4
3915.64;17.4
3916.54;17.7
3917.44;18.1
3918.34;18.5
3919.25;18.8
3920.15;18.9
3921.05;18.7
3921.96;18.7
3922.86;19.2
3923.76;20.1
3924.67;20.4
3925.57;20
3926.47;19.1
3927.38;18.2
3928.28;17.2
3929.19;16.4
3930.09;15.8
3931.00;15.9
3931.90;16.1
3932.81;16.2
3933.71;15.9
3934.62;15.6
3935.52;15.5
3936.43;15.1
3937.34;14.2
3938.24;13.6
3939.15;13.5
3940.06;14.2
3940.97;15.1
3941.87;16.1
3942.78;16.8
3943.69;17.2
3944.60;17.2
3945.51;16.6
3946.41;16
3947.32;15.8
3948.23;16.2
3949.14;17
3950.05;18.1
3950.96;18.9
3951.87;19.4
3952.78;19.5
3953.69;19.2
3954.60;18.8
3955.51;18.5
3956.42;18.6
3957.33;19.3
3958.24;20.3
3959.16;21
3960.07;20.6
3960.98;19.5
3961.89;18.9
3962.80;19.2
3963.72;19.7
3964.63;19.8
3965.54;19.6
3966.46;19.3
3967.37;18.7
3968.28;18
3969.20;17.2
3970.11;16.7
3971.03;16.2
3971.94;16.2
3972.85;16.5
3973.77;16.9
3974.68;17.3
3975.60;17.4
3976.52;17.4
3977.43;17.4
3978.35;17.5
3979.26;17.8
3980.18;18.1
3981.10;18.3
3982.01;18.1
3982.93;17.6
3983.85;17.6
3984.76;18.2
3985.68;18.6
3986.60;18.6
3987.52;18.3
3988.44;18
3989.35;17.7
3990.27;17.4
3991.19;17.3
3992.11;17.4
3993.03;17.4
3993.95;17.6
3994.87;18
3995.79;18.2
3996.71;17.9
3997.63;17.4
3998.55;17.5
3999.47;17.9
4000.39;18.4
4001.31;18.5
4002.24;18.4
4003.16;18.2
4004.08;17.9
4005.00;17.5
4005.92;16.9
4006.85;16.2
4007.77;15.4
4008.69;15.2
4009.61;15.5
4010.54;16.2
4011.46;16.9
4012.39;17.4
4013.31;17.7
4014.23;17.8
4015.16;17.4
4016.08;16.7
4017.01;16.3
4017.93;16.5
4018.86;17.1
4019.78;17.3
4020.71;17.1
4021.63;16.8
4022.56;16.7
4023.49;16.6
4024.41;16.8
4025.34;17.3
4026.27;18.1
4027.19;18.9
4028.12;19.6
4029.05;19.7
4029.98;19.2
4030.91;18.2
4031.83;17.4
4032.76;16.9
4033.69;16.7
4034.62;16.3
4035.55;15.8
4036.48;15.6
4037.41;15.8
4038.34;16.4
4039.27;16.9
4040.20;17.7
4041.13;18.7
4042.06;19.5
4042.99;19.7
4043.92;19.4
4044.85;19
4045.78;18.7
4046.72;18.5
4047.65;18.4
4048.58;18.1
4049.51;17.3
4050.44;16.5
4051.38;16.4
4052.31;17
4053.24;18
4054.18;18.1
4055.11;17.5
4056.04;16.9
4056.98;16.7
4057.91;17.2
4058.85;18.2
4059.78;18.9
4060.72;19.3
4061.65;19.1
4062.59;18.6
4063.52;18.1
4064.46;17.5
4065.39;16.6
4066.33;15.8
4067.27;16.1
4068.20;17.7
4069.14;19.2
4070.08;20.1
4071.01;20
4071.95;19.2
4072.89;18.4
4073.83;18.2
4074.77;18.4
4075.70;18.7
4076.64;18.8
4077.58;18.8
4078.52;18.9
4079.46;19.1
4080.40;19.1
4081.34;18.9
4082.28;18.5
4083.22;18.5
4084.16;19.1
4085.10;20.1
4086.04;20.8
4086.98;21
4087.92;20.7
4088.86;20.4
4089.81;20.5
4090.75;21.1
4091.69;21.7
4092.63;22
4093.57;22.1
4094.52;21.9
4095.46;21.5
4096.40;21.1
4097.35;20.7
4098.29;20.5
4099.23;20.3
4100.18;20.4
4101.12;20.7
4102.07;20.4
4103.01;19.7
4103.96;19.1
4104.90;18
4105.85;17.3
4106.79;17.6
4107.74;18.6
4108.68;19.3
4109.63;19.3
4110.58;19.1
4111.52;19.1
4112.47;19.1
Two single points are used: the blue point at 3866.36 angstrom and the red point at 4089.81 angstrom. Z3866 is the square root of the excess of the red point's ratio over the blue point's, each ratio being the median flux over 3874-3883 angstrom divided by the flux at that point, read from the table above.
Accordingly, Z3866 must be 0.42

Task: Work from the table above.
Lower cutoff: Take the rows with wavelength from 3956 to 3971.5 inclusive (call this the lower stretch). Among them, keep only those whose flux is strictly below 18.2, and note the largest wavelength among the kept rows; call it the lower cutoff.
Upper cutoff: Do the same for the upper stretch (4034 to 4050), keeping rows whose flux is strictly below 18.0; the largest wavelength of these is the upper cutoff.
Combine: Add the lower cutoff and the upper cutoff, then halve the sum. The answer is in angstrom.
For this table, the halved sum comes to 4010.3 angstrom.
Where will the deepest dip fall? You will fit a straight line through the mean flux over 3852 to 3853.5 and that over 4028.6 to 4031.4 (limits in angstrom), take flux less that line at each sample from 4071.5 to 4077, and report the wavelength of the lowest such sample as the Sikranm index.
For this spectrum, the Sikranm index 4073.83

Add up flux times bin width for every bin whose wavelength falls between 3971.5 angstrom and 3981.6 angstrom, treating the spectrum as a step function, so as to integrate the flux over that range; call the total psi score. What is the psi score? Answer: 175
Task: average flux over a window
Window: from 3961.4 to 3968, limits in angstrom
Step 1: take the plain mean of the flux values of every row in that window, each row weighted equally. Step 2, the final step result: 19.3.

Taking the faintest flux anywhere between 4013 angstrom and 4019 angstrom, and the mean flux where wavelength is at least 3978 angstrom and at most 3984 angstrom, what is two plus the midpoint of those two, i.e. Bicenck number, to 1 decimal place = 19.1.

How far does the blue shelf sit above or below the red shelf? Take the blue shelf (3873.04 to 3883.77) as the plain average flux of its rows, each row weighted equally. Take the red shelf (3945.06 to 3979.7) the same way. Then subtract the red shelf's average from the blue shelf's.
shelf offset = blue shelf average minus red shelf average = 1.9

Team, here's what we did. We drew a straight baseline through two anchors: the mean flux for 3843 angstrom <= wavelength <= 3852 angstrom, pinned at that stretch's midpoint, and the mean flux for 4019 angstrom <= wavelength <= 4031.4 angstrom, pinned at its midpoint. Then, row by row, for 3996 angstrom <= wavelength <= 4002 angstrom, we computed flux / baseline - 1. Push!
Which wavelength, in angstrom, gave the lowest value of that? 3997.63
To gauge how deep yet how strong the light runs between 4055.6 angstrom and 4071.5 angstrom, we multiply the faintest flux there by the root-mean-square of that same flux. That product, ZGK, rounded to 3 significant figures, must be 285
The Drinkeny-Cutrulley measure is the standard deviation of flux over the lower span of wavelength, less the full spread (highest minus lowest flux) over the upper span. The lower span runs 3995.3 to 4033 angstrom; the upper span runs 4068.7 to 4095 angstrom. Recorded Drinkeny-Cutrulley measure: -2.9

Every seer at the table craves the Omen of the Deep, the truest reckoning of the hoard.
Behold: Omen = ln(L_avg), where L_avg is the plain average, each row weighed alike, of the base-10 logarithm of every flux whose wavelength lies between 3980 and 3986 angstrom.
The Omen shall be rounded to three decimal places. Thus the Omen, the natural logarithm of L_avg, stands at 0.229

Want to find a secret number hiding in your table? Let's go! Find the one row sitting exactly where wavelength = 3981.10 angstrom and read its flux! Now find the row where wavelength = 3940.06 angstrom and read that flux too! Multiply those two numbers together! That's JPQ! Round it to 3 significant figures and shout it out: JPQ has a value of 260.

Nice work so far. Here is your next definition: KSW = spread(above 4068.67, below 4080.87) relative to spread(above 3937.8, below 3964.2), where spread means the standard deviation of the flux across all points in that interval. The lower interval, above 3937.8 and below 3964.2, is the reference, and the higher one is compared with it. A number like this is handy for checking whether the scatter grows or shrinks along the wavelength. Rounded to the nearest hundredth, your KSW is 0.27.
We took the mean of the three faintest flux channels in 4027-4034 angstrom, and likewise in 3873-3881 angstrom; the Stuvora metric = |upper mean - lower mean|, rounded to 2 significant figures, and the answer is 1.5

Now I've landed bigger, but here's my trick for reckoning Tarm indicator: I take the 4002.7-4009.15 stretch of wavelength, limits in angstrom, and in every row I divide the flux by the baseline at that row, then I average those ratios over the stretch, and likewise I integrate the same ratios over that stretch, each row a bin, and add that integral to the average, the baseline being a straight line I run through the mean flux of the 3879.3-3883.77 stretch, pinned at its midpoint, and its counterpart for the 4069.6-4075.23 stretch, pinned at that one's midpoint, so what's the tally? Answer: 6.3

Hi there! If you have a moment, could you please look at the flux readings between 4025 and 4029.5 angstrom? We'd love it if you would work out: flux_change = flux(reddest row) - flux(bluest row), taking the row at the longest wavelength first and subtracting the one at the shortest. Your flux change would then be 2.4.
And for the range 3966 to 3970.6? -2.6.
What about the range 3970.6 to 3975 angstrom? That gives 1.1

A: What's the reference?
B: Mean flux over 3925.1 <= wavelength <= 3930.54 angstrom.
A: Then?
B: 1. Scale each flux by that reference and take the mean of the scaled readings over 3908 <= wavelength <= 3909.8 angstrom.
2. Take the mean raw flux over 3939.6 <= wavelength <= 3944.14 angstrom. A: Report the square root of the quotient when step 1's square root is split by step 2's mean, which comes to 0.255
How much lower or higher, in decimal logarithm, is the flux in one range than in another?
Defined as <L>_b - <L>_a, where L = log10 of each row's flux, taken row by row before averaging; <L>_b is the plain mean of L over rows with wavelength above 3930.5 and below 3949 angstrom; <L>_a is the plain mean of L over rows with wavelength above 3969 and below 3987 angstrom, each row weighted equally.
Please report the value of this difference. -0.05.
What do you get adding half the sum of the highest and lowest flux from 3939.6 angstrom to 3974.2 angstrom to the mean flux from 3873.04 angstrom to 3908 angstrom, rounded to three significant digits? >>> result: 36.5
